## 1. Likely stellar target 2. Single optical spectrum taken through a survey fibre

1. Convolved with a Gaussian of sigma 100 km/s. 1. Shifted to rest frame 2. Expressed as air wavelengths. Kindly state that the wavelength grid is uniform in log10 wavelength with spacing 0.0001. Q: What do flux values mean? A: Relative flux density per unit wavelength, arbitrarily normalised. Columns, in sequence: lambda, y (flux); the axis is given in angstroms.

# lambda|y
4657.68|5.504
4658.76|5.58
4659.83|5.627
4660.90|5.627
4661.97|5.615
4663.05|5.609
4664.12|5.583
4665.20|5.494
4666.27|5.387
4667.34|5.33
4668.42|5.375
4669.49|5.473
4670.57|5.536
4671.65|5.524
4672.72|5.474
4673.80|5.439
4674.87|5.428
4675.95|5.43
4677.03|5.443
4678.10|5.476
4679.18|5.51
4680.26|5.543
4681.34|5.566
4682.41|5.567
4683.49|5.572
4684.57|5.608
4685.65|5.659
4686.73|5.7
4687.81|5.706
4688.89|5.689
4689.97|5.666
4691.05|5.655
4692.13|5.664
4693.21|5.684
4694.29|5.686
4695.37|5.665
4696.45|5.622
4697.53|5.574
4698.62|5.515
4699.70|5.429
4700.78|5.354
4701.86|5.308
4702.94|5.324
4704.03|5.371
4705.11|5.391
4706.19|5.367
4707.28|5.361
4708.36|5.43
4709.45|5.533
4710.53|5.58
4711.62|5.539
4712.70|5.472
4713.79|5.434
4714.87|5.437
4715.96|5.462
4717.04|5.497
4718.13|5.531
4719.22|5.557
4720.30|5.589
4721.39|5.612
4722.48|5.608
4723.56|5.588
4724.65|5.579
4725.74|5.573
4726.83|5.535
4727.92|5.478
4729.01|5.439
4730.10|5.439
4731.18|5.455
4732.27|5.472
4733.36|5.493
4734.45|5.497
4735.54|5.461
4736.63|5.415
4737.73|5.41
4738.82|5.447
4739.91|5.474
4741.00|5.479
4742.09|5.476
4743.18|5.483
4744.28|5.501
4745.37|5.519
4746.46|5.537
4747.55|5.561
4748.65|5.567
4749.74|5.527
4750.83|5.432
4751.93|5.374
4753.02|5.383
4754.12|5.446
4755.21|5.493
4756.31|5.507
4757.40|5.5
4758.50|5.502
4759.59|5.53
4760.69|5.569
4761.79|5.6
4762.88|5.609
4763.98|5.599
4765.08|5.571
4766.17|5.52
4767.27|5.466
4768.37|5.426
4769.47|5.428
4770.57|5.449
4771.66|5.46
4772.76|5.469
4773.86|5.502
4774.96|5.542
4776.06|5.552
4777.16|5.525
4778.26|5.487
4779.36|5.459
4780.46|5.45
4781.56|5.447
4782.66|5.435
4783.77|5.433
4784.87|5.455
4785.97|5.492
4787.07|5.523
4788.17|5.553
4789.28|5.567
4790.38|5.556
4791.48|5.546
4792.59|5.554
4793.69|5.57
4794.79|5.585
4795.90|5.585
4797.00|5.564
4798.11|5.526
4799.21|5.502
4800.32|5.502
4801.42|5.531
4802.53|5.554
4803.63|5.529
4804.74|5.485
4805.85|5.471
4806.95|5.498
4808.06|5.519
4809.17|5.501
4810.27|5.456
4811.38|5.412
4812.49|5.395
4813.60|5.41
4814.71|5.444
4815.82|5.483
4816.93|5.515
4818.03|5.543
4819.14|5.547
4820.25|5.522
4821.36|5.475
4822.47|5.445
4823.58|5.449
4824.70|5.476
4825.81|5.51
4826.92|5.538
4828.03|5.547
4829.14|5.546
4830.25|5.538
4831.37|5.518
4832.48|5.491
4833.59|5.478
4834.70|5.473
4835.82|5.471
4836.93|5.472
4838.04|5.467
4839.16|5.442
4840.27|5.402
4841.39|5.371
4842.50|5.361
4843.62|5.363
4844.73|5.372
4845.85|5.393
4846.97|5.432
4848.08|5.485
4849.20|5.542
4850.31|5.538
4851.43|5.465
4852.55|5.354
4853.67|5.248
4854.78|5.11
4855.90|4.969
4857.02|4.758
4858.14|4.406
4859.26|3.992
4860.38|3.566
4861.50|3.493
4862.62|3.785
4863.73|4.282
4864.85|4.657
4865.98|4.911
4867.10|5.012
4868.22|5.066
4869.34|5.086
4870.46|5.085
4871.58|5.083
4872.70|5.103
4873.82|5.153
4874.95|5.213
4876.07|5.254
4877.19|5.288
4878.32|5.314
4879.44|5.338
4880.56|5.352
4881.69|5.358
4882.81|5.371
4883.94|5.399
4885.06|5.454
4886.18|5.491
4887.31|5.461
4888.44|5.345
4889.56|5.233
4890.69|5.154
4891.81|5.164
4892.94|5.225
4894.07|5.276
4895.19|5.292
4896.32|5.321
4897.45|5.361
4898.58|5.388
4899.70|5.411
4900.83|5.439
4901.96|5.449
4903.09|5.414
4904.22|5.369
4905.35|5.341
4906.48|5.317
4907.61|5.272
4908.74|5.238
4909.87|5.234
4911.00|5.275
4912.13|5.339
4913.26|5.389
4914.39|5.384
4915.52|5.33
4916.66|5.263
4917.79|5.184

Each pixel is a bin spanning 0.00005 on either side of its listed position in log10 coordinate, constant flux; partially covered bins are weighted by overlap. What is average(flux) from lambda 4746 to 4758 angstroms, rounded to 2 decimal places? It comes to 5.48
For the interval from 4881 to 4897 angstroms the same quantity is 5.32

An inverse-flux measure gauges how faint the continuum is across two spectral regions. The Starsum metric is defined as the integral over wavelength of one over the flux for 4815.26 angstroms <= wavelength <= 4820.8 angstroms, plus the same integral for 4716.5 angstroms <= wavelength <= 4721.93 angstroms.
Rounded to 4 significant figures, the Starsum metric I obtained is 1.982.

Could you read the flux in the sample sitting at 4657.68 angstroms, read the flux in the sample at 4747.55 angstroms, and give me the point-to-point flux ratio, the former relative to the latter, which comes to 0.99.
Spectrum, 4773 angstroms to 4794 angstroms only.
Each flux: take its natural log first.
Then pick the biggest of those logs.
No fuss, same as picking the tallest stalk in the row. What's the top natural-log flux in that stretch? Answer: 1.72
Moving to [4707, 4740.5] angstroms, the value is 1.72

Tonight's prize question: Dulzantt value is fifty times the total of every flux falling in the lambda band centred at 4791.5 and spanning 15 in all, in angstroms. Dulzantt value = 3604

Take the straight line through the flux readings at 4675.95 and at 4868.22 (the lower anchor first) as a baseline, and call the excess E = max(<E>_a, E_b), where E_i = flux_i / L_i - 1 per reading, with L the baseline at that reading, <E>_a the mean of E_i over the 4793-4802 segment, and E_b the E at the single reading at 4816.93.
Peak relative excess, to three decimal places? 0.068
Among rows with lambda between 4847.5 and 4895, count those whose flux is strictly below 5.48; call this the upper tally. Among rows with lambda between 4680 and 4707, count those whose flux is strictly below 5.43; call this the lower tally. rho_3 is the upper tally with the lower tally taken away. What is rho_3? 31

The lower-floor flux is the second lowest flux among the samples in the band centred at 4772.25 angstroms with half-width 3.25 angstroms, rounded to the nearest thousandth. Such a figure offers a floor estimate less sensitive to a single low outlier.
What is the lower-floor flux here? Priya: 5.449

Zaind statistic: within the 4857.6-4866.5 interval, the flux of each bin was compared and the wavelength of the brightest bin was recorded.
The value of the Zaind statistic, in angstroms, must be 4865.98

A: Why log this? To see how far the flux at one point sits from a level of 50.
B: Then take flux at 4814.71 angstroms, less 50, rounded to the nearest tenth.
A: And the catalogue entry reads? -44.6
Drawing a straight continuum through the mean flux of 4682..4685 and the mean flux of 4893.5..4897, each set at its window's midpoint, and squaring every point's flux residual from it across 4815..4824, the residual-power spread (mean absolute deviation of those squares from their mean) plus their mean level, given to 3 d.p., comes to 0.018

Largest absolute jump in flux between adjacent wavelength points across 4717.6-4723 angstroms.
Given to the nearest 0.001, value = 0.032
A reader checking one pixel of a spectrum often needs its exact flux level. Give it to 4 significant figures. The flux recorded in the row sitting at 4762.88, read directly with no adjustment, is 5.609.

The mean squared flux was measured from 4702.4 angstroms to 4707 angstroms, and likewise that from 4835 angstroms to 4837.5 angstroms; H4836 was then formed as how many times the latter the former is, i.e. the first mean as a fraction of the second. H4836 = 0.96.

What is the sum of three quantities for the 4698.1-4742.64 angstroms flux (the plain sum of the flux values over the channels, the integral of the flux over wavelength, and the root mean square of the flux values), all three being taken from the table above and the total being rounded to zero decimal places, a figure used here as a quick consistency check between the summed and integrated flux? 474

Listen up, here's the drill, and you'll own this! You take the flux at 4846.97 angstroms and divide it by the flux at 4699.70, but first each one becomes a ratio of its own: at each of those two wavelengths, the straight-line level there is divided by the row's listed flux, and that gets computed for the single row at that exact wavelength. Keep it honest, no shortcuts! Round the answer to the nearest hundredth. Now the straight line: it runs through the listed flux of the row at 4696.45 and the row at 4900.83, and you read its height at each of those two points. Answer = 0.98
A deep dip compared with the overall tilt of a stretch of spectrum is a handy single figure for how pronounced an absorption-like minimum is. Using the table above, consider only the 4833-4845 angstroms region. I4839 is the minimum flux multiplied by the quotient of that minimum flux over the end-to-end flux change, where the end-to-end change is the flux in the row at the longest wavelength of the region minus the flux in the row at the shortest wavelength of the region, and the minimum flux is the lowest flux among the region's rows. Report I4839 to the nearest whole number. -271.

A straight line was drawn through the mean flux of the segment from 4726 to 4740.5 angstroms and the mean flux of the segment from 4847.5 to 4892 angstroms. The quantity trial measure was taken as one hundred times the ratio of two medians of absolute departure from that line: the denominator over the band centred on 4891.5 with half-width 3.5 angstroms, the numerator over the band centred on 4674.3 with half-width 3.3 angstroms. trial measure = 78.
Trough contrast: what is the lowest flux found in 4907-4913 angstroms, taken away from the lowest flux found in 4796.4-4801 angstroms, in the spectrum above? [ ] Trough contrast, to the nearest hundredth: 0.27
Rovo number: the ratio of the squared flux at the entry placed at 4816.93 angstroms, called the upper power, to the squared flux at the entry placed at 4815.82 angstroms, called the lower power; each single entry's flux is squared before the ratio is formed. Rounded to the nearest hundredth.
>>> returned 1.01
